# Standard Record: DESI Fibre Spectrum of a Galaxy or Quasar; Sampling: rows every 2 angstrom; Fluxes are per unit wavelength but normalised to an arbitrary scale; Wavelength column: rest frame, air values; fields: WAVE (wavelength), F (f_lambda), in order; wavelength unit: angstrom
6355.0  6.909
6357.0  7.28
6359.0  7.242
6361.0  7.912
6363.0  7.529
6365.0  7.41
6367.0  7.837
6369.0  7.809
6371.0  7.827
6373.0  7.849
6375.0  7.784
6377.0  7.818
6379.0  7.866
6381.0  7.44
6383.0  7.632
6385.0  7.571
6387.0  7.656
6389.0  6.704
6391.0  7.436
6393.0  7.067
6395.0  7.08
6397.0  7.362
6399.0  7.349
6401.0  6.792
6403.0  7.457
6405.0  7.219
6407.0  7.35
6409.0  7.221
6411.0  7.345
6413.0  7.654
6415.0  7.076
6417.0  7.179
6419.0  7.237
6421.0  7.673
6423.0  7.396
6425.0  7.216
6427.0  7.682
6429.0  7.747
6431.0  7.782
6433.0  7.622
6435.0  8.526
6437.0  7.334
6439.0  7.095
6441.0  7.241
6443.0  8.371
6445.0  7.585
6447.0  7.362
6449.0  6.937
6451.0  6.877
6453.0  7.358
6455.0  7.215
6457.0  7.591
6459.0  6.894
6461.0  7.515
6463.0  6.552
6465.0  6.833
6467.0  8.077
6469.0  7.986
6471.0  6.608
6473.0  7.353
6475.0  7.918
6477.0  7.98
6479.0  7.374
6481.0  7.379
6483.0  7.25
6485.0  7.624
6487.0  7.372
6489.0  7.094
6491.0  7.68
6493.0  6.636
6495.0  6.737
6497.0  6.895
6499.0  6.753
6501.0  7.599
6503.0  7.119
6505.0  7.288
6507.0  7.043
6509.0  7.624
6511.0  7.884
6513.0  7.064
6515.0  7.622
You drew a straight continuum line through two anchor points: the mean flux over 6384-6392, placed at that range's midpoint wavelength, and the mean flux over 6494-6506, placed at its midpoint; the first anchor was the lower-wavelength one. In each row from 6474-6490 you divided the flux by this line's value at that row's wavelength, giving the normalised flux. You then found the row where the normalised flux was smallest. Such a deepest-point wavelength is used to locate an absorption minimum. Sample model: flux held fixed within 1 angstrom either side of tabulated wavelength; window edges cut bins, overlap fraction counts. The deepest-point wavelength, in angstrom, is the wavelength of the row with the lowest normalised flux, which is 6489.0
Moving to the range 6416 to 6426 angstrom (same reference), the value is 6417.0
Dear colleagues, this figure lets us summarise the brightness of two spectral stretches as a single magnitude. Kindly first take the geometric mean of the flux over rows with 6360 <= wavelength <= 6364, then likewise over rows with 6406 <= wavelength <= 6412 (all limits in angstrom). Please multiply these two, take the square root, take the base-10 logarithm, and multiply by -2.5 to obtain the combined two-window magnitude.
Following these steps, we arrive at -2.189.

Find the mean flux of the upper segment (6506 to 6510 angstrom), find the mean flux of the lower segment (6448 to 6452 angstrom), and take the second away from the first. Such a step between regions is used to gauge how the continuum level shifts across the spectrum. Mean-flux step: 0.43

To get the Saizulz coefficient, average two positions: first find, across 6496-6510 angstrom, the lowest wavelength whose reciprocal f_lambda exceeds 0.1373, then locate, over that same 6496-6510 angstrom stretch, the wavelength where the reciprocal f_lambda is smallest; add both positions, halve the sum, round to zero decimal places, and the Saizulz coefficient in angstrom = 6503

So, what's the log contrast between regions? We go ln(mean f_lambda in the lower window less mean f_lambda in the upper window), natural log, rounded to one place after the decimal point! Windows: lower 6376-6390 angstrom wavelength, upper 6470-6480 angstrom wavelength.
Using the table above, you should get -2.5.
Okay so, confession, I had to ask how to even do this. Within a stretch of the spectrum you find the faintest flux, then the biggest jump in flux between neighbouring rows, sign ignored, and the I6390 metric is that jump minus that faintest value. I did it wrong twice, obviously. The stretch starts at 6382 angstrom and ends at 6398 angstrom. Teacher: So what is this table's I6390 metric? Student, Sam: -5.8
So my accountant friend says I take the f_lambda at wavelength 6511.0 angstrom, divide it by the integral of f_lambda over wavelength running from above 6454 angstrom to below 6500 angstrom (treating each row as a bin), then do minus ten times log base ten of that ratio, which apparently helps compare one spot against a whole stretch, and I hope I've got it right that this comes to 16.3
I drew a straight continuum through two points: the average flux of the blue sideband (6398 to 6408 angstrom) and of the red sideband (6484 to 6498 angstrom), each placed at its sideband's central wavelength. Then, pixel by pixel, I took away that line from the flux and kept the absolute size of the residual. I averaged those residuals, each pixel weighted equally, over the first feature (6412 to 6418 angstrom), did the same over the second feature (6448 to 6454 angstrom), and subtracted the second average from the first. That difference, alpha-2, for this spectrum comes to 0.0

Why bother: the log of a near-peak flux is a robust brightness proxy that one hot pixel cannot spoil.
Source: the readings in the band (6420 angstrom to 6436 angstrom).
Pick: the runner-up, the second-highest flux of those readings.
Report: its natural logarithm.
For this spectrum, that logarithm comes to 2.05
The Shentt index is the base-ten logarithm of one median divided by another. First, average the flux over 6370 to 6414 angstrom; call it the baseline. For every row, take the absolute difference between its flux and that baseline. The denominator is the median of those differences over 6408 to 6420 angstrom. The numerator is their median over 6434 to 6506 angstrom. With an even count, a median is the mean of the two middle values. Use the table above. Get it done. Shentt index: 0.17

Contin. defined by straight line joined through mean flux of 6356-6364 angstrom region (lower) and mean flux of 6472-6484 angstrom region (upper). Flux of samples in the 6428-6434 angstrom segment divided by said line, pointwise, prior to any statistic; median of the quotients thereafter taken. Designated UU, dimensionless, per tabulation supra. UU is 1.03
